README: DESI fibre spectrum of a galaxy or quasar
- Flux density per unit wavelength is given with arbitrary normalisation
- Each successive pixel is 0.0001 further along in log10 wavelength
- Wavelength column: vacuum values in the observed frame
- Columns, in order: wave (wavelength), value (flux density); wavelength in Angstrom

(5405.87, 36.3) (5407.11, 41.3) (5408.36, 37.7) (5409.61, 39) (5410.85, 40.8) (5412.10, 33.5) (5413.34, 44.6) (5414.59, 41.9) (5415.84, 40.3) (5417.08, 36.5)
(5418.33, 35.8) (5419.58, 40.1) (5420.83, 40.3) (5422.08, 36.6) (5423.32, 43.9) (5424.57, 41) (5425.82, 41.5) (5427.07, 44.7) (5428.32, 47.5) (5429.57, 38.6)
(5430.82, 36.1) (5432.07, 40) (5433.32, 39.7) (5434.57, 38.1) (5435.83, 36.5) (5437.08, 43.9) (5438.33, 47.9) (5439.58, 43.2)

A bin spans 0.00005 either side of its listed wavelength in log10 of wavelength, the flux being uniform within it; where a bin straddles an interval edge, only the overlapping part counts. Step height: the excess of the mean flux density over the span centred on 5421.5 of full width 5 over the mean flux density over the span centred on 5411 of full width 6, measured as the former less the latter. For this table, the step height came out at 1.1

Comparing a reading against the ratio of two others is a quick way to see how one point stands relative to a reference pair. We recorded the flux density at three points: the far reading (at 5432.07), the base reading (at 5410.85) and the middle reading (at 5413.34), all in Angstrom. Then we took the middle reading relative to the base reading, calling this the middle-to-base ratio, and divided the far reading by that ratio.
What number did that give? 36.6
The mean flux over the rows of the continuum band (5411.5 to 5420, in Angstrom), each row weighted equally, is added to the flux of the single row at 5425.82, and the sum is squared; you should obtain 6473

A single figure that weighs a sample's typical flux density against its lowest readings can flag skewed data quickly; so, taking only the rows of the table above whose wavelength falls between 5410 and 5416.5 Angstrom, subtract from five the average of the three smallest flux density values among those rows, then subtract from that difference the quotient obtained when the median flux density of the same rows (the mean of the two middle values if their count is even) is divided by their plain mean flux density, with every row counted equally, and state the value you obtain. -34.2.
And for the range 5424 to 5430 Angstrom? -36.3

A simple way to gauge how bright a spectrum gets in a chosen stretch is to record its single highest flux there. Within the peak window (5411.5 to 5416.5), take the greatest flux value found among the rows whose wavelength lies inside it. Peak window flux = 44.6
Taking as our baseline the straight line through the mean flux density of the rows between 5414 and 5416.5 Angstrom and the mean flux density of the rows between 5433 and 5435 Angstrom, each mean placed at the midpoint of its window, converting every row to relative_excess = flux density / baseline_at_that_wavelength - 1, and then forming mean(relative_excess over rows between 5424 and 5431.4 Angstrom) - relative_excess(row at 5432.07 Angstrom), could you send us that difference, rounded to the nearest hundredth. 0.03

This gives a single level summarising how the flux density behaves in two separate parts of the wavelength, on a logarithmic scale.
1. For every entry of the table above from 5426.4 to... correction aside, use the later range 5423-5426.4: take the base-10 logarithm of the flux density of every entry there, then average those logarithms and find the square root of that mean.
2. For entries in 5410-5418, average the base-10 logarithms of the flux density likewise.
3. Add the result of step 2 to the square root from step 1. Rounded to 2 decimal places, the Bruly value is 2.87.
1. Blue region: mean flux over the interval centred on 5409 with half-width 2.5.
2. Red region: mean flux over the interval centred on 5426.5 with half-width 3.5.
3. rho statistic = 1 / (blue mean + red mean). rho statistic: 0.0121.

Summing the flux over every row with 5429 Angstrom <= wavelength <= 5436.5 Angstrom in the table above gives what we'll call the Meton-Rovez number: 229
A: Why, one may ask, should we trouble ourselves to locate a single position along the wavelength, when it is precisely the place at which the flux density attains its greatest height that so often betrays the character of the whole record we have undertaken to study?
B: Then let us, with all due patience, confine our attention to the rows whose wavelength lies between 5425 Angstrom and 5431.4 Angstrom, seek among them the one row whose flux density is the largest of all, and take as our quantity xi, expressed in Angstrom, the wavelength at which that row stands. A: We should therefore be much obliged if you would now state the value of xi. 5428.32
